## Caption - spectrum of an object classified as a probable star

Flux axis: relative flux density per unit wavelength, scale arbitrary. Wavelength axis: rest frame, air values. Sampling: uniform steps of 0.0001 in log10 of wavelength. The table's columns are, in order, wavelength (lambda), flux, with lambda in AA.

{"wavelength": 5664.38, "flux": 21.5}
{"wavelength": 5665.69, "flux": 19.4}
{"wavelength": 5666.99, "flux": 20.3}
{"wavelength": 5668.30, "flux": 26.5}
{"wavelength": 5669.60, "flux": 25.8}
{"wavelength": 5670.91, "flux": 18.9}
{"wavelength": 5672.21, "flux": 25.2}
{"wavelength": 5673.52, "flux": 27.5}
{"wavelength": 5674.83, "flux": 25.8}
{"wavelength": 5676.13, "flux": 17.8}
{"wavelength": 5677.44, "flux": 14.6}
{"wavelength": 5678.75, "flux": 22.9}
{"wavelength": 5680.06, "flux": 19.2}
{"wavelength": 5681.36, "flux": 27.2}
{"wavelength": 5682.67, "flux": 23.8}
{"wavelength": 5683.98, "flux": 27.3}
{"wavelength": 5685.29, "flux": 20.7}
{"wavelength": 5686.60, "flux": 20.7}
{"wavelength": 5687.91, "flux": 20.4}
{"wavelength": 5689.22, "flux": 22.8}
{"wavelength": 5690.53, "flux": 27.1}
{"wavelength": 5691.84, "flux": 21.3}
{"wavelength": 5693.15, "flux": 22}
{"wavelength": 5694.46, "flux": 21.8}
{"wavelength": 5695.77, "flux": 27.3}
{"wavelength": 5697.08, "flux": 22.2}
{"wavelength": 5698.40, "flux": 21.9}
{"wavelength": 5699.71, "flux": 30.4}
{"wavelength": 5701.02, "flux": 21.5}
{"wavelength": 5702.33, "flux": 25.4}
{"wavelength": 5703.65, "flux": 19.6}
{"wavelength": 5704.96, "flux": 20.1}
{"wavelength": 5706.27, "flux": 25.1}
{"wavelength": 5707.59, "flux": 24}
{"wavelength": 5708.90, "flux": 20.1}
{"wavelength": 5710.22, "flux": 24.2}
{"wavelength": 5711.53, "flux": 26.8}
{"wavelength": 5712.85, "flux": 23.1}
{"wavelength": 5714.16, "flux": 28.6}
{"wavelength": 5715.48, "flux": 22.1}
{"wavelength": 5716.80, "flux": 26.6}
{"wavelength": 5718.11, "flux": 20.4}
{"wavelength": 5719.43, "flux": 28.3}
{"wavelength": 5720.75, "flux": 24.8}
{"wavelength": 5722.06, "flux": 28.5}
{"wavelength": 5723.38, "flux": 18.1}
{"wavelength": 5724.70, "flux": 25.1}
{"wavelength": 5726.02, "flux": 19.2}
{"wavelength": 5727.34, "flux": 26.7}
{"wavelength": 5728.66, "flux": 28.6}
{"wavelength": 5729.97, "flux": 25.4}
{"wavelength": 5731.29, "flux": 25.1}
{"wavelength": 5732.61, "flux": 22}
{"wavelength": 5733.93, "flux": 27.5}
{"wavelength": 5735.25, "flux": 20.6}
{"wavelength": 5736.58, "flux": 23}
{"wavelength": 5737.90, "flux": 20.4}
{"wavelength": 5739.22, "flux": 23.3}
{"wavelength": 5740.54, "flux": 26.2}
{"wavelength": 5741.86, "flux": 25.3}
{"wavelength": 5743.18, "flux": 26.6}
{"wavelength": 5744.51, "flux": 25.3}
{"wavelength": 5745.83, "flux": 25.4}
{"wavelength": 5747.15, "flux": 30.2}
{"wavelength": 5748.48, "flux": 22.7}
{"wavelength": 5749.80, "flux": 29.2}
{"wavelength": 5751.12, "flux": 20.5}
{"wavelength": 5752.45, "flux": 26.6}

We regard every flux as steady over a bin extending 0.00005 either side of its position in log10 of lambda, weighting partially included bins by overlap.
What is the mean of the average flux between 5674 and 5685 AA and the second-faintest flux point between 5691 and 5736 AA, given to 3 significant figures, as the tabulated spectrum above 20.8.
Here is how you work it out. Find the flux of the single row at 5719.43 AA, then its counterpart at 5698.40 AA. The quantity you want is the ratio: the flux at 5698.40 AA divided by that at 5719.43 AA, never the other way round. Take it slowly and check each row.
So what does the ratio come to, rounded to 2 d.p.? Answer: 0.77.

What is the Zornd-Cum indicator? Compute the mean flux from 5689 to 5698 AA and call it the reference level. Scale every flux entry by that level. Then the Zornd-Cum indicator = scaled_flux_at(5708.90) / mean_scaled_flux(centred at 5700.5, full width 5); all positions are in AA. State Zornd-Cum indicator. 0.81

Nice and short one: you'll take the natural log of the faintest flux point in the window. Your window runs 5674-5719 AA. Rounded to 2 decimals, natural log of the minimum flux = 2.68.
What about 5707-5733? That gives 2.90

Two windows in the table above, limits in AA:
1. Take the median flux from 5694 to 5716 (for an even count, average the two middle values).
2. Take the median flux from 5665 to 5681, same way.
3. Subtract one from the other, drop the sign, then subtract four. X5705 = -2.5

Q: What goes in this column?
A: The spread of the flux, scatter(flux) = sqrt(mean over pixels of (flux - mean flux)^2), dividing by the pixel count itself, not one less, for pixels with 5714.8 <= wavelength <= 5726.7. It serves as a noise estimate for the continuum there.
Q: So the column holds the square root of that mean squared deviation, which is 3.7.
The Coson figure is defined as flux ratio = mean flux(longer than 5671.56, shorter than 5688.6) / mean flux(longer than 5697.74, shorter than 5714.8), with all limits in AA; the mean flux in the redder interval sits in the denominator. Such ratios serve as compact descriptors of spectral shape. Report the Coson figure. 0.94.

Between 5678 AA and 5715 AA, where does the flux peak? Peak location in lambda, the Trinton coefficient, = 5699.71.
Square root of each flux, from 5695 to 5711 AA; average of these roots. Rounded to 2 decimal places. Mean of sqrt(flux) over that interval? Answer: 4.84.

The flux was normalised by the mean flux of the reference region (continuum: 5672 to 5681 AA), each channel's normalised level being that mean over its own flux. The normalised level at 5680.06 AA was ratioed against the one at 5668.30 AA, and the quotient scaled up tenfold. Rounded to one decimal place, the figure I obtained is 13.8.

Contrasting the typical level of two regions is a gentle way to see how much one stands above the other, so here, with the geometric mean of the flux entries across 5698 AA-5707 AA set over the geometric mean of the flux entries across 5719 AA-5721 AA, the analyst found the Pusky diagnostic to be 0.87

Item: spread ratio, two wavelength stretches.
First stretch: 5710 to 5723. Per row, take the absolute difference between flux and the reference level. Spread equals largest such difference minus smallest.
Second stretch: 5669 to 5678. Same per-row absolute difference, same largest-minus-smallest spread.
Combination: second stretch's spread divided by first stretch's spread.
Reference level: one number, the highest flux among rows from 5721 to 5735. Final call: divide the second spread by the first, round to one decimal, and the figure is 1.6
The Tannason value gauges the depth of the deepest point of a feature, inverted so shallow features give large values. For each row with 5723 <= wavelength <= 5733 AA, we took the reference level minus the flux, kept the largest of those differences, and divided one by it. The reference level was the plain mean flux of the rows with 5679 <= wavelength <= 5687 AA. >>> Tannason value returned 0.20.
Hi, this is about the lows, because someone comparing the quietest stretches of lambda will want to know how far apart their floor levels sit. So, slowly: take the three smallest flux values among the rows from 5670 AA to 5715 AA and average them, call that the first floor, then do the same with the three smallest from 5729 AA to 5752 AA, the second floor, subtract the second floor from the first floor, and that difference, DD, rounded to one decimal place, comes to -3.4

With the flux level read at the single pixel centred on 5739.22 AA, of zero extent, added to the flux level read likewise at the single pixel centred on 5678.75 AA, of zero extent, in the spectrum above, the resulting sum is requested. 46.2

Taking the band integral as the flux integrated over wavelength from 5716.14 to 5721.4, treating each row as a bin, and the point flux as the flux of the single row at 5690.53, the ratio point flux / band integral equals 0.206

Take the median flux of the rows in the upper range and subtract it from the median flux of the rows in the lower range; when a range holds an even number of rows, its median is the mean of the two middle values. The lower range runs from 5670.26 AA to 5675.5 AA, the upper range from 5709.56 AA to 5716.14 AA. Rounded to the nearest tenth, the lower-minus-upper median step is 1.3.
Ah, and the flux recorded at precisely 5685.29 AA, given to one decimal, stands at 20.7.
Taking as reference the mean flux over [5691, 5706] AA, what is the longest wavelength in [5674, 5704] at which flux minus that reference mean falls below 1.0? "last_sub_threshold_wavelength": 5703.65 AA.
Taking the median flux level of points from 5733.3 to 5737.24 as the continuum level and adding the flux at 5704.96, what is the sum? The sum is 43.1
